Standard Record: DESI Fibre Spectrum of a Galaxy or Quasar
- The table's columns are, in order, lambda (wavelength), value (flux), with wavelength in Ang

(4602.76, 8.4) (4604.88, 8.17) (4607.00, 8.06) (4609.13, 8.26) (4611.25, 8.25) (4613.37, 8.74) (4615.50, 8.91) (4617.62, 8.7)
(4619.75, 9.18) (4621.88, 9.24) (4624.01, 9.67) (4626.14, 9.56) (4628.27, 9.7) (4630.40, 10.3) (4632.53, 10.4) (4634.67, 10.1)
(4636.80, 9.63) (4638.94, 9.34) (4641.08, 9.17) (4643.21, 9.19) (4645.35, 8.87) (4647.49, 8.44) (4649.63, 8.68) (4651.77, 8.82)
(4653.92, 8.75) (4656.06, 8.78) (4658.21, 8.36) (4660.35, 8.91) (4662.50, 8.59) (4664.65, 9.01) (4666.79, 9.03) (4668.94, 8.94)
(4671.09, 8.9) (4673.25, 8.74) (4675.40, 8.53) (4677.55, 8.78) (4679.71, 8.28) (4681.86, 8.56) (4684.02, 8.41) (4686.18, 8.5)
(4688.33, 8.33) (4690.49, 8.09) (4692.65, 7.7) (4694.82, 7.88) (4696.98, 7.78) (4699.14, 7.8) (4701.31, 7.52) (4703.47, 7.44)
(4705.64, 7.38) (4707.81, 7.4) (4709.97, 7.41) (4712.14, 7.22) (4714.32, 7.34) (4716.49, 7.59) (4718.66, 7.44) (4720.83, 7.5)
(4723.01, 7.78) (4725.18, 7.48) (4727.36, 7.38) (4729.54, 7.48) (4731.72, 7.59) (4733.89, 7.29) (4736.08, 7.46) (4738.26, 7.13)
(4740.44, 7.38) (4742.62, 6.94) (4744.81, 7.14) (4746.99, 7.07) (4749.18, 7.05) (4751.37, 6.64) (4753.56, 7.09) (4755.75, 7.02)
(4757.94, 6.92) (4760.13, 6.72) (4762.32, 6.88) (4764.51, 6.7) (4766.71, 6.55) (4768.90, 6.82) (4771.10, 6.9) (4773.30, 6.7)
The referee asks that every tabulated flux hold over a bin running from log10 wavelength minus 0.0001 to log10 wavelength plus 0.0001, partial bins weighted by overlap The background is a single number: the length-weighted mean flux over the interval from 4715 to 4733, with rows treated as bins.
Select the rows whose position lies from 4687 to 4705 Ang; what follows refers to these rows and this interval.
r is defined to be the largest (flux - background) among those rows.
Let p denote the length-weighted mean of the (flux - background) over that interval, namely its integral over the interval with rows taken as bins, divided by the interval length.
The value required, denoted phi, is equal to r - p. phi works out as 0.51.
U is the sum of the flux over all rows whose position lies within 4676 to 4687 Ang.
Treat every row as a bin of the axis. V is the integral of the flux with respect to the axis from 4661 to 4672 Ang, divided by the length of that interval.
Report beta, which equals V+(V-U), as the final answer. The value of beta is -25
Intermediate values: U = 42.5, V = 8.9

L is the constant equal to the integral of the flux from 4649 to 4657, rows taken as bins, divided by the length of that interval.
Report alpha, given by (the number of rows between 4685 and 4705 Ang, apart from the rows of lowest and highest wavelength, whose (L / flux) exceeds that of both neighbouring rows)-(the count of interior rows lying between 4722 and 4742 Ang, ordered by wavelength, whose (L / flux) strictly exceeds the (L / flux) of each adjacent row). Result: -1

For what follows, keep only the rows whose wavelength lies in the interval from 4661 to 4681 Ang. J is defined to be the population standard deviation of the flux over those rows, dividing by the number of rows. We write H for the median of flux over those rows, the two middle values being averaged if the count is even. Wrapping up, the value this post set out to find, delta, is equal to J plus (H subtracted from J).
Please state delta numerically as -8.3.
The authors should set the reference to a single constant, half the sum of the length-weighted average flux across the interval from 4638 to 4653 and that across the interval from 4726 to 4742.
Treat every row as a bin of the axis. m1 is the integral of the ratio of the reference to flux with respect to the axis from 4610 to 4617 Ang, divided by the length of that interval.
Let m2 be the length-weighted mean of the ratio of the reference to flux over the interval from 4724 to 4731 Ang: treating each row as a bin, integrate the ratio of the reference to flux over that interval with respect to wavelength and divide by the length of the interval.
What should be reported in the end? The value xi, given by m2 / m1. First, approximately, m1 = 0.95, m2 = 1.09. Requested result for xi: 1.15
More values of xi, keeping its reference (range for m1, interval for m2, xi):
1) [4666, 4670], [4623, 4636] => 0.90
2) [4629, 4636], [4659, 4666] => 1.16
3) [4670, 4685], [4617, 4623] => 0.95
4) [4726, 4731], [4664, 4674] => 0.84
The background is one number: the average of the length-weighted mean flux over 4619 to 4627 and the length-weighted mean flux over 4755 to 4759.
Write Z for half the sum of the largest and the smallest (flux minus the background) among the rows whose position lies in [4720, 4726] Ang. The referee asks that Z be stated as -0.6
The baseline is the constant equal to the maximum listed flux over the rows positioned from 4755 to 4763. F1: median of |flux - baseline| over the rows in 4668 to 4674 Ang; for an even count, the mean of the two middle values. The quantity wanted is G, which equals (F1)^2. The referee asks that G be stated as 3.5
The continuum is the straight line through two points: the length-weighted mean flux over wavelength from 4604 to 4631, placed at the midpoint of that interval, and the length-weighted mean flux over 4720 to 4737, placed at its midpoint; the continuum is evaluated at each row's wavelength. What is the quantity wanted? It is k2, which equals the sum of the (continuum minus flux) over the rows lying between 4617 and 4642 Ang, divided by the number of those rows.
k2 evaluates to -0.78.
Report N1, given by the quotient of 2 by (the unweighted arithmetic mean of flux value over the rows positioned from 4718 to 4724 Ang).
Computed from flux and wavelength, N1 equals 0.26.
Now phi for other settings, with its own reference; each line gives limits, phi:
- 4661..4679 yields 0.22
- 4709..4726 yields 0.31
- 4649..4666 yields 0.27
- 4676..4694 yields 0.45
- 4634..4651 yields 0.95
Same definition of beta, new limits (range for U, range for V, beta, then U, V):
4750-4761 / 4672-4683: -17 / 34.4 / 8.6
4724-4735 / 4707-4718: -22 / 37.2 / 7.4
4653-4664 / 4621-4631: -24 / 43.4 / 9.7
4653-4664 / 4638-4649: -25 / 43.4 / 9.0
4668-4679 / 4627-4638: -24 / 43.9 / 10.0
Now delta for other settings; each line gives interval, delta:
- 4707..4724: -7.1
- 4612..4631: -8.3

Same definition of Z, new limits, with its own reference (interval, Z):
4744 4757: -1.3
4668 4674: 0.6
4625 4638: 1.8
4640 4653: 0.6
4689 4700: -0.3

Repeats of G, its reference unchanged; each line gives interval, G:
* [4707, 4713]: 0.1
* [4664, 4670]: 4.0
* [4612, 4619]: 3.0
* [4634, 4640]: 6.8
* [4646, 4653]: 2.8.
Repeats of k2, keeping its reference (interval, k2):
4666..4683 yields -0.51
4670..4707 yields -0.13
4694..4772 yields 0.18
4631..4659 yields -0.52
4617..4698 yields -0.45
